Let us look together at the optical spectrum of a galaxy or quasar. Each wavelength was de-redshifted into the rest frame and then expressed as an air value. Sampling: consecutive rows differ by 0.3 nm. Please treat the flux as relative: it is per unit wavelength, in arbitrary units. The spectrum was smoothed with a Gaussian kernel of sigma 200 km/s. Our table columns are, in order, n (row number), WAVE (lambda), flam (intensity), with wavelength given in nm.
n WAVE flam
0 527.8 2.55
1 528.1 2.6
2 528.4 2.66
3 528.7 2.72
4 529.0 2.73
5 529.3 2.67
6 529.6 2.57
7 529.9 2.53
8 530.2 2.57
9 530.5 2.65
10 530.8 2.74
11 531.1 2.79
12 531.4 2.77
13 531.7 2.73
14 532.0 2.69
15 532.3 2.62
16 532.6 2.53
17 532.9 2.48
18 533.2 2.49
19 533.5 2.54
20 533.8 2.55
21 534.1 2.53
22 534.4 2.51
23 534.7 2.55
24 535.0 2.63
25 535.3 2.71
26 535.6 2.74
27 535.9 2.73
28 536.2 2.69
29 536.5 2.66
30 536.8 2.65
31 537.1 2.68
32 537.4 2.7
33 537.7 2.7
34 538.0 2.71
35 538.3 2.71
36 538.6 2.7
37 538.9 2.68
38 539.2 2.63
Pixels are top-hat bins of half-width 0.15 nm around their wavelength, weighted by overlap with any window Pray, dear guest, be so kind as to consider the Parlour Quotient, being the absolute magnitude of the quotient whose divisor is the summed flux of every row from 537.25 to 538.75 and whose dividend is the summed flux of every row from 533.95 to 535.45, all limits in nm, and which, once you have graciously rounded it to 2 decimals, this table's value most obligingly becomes 0.96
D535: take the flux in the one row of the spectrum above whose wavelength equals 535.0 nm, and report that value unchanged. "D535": 2.63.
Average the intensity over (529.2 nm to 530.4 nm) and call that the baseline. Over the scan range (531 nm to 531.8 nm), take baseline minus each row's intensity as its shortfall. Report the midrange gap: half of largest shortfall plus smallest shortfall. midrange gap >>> -0.18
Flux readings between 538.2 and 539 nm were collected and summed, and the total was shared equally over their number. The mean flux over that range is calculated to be 2.697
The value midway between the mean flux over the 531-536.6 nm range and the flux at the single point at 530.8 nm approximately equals 2.68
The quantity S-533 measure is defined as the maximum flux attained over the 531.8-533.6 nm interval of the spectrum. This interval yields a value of 2.69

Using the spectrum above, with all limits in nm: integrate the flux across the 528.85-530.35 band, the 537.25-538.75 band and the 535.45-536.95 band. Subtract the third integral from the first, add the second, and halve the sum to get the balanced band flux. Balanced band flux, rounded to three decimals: 1.968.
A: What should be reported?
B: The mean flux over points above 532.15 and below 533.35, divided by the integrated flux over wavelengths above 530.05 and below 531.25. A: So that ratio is 0.78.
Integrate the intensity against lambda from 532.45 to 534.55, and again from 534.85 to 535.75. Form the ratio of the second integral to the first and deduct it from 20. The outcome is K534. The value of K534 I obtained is 19.5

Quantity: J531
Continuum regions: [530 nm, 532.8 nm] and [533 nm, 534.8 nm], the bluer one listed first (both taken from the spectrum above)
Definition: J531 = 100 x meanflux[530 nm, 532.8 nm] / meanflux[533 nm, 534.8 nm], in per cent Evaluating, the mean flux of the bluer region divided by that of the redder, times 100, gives 106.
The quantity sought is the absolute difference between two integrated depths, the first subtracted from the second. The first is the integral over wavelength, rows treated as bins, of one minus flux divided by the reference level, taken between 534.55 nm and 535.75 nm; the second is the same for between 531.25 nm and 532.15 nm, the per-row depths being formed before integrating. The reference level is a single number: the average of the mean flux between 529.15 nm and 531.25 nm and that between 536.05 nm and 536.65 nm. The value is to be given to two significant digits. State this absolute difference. 0.025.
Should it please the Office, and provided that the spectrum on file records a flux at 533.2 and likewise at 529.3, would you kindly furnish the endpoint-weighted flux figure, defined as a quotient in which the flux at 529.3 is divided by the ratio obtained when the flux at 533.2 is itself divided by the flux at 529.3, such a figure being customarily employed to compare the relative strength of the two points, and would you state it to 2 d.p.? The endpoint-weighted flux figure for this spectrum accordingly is 2.86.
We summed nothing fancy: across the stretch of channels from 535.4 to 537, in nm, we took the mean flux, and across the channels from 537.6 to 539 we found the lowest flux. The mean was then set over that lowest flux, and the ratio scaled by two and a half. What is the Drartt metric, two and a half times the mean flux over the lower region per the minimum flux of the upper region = 2.51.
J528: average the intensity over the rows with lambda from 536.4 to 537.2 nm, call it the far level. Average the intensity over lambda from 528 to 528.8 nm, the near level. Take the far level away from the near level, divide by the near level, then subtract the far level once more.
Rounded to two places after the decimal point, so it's -2.66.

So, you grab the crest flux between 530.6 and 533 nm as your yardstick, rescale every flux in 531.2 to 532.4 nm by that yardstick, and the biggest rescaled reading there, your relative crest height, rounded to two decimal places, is 0.99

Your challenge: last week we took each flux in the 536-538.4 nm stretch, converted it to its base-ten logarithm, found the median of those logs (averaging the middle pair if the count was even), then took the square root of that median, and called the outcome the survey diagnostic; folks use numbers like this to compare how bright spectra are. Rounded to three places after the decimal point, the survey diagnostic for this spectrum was 0.656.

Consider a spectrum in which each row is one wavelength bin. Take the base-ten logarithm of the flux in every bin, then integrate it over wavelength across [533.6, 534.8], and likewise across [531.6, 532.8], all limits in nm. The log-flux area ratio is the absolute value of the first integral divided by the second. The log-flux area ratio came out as 0.96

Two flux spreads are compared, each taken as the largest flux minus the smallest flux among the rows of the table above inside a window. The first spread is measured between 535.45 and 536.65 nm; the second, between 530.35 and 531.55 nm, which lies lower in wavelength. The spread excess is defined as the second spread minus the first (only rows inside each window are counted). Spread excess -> 0.060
